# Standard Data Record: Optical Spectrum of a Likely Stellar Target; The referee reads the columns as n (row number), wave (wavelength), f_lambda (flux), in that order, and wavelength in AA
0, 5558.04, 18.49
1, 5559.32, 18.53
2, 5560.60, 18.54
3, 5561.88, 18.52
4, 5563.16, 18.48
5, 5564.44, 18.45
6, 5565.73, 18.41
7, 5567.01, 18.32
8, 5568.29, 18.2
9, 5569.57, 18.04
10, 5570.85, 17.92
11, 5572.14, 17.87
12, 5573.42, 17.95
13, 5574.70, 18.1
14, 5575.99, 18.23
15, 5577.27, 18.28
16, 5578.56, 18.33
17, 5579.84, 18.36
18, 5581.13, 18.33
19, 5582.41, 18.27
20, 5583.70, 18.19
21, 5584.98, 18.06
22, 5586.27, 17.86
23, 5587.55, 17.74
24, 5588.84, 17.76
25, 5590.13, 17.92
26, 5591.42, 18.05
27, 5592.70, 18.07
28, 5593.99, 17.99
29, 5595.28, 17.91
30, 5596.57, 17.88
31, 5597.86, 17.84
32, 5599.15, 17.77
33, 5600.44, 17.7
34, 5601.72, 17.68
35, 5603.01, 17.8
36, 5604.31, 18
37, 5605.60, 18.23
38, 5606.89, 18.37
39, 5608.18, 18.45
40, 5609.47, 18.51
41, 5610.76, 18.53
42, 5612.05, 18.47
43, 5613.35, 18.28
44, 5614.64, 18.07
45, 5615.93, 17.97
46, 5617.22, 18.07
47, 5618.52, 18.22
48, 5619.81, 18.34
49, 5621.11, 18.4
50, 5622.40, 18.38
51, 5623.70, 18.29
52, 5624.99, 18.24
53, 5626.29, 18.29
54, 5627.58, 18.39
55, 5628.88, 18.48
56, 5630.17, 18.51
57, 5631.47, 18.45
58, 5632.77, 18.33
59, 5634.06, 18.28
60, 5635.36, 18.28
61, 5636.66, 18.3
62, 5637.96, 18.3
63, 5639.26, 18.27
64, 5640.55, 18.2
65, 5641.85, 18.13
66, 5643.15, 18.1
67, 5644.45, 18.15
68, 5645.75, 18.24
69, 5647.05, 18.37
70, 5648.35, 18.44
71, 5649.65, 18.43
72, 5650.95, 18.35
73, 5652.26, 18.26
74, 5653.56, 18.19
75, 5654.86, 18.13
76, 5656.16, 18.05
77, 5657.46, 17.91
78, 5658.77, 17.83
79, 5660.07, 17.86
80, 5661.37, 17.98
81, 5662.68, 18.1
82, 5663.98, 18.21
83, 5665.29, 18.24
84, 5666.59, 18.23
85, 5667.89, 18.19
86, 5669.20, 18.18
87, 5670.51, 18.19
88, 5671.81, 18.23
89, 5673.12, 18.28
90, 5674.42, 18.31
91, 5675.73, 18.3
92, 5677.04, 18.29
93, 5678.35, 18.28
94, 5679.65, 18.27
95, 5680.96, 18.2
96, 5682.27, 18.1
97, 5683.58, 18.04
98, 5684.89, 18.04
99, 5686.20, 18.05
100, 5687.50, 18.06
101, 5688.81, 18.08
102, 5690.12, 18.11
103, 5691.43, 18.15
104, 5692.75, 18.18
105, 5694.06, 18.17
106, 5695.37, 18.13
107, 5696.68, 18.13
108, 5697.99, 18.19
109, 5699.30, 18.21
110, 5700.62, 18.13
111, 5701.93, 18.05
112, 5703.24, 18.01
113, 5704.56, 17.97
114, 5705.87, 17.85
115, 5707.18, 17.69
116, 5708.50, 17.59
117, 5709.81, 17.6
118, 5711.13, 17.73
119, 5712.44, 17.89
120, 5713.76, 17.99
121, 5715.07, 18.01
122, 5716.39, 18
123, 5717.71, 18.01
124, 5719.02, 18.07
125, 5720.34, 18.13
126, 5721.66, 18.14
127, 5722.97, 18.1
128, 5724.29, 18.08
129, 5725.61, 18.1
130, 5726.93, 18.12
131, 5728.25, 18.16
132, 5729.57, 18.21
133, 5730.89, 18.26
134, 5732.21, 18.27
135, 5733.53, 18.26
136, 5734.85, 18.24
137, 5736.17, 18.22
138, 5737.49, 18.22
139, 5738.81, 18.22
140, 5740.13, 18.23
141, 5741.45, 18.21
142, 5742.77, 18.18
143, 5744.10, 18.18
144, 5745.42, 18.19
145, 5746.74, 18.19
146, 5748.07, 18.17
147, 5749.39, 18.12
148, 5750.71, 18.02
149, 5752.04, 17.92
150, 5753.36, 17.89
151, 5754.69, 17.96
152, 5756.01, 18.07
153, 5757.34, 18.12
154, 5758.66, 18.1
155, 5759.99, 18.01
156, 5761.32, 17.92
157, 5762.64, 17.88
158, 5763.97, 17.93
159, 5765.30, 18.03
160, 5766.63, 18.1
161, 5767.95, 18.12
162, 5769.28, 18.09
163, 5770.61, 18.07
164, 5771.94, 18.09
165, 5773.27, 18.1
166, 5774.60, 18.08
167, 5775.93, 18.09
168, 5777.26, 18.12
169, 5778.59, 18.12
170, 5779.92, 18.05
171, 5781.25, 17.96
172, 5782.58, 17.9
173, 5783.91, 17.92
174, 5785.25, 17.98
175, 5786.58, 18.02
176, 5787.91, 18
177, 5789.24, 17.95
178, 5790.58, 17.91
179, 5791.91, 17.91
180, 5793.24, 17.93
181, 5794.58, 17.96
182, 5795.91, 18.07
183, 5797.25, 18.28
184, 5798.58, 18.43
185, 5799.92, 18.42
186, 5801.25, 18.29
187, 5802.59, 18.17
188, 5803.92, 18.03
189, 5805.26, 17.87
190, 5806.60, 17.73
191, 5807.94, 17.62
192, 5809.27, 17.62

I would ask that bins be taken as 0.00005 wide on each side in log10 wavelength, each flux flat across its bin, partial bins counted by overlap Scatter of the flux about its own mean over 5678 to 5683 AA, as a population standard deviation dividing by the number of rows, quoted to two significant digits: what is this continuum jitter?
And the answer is 0.072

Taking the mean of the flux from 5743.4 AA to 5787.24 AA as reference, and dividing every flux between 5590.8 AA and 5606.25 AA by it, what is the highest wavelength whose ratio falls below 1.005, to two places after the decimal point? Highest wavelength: 5604.31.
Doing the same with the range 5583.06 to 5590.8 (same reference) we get 5590.13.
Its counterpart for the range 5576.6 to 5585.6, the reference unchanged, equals 5584.98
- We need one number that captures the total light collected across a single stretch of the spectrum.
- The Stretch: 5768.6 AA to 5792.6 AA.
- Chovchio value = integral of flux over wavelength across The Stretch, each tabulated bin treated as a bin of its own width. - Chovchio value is 432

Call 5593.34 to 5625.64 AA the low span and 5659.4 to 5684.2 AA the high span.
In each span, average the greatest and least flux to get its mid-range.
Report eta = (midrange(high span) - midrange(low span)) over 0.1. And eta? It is -0.2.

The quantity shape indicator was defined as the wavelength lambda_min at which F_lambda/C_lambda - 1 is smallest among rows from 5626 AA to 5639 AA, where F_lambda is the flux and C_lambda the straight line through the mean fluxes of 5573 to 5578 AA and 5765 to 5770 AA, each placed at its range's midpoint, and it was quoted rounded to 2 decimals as 5634.06 AA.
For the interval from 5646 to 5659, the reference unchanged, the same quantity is 5658.77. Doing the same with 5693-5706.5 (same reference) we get 5705.87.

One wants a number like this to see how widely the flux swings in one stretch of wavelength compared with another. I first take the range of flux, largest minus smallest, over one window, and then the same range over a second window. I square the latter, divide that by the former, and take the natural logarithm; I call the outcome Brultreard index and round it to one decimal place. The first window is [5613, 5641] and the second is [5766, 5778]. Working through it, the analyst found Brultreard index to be -5.4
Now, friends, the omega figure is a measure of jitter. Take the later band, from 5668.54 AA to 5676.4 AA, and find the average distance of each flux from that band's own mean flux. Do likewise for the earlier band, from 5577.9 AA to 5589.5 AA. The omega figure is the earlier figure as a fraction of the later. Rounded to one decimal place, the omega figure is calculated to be 4.5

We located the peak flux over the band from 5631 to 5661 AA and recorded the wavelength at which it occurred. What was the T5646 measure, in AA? 5631.47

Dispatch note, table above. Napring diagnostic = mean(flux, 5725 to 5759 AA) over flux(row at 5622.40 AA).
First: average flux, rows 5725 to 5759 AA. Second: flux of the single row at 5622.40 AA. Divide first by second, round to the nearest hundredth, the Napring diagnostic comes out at 0.99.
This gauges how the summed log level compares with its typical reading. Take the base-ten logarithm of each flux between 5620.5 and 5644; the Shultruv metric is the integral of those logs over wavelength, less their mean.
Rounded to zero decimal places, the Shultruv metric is 28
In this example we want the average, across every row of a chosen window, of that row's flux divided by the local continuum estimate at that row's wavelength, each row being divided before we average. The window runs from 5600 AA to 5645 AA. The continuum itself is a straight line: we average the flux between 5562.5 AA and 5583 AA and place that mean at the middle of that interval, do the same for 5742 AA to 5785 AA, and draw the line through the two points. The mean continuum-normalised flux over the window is 1.00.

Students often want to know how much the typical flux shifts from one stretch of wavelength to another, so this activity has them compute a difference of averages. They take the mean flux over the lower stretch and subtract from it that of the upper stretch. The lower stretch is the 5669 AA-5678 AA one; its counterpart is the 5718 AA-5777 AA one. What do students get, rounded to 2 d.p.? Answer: 0.14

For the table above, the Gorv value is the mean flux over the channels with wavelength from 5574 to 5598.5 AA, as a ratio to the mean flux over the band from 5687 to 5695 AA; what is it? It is 1.00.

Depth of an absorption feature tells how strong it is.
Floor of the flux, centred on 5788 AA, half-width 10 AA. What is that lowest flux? 17.9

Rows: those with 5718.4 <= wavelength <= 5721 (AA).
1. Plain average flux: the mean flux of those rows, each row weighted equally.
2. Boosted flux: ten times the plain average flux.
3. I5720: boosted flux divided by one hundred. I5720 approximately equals 1.81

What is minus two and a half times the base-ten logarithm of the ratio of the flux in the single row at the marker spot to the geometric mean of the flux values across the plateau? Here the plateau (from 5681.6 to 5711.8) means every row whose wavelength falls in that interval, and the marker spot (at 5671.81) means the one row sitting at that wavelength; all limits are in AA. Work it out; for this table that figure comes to -0.013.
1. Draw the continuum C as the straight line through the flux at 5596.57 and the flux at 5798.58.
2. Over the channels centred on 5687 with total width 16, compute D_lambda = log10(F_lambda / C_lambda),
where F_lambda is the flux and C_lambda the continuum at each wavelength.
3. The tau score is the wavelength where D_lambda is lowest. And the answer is 5684.89 AA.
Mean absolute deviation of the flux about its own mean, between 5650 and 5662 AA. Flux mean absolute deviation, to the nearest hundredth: 0.15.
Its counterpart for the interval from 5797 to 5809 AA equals 0.25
